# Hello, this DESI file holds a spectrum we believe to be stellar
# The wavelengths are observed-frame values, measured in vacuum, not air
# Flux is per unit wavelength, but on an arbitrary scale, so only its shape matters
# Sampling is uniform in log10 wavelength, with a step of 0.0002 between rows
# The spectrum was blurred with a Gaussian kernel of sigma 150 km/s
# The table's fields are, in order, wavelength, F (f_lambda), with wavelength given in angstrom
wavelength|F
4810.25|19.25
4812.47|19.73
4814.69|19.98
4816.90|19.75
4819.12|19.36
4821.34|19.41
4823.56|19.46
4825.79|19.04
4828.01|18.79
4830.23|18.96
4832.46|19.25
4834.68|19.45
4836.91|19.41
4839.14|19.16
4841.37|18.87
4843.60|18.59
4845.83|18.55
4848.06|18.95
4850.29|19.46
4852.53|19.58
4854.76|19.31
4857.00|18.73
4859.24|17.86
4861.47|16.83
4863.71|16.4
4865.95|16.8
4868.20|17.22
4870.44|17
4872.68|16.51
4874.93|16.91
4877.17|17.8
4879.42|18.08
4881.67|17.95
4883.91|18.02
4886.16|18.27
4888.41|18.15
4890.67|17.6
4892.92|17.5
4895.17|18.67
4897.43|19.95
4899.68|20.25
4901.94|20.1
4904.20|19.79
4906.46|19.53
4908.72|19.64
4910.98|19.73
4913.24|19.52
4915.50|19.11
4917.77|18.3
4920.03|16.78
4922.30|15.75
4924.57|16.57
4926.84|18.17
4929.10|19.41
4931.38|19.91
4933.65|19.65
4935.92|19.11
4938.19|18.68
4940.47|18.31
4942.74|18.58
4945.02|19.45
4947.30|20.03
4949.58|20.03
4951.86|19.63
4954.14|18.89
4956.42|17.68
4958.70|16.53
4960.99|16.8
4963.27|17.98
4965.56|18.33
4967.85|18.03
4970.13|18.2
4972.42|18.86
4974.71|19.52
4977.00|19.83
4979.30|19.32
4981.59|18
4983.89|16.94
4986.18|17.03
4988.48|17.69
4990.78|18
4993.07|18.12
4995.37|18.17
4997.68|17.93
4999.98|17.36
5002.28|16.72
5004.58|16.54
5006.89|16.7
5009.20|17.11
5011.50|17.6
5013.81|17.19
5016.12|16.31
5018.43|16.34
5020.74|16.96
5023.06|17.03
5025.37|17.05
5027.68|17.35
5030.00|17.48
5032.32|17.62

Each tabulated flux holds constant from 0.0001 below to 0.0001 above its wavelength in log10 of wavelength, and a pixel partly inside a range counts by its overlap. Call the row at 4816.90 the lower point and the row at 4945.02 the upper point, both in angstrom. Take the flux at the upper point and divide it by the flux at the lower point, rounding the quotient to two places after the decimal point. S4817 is 0.98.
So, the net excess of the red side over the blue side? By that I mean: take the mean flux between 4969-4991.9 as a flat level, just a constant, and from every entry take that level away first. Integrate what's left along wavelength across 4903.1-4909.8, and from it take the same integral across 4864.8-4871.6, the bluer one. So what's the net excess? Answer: 18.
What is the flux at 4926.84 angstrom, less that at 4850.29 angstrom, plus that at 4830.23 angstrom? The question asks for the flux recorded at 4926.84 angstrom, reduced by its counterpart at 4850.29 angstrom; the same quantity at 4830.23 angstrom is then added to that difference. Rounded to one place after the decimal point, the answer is 17.7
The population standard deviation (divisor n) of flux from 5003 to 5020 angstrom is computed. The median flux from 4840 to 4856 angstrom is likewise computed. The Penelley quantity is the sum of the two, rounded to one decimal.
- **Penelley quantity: 19.4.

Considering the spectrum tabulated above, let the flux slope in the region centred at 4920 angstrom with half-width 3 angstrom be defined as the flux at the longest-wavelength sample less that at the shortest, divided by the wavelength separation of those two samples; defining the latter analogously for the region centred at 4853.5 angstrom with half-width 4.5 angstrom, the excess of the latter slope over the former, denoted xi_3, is 0.45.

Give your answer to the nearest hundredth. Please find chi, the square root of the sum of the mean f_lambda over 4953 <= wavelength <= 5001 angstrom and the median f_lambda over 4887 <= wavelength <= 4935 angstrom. 6.12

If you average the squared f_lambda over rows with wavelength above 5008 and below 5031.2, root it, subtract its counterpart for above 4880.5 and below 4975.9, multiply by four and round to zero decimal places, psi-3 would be -7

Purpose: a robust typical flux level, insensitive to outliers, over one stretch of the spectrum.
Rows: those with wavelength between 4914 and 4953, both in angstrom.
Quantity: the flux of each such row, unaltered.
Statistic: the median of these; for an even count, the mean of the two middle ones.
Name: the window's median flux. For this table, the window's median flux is 19.1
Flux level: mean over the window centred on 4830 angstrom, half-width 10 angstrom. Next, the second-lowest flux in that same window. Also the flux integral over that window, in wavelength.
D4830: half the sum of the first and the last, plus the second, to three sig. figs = 221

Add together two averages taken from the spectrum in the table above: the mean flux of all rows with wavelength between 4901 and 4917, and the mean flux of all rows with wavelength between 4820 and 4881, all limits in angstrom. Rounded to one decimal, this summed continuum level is 38.0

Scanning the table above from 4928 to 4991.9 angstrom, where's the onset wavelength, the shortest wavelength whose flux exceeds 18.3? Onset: 4929.10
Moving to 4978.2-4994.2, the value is 4979.30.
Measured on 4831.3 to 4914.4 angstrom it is 4832.46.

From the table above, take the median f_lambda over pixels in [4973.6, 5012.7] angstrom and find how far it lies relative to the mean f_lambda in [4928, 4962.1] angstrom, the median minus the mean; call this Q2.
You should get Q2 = -1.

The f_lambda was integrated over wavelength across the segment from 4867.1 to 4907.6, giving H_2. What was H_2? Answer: 741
